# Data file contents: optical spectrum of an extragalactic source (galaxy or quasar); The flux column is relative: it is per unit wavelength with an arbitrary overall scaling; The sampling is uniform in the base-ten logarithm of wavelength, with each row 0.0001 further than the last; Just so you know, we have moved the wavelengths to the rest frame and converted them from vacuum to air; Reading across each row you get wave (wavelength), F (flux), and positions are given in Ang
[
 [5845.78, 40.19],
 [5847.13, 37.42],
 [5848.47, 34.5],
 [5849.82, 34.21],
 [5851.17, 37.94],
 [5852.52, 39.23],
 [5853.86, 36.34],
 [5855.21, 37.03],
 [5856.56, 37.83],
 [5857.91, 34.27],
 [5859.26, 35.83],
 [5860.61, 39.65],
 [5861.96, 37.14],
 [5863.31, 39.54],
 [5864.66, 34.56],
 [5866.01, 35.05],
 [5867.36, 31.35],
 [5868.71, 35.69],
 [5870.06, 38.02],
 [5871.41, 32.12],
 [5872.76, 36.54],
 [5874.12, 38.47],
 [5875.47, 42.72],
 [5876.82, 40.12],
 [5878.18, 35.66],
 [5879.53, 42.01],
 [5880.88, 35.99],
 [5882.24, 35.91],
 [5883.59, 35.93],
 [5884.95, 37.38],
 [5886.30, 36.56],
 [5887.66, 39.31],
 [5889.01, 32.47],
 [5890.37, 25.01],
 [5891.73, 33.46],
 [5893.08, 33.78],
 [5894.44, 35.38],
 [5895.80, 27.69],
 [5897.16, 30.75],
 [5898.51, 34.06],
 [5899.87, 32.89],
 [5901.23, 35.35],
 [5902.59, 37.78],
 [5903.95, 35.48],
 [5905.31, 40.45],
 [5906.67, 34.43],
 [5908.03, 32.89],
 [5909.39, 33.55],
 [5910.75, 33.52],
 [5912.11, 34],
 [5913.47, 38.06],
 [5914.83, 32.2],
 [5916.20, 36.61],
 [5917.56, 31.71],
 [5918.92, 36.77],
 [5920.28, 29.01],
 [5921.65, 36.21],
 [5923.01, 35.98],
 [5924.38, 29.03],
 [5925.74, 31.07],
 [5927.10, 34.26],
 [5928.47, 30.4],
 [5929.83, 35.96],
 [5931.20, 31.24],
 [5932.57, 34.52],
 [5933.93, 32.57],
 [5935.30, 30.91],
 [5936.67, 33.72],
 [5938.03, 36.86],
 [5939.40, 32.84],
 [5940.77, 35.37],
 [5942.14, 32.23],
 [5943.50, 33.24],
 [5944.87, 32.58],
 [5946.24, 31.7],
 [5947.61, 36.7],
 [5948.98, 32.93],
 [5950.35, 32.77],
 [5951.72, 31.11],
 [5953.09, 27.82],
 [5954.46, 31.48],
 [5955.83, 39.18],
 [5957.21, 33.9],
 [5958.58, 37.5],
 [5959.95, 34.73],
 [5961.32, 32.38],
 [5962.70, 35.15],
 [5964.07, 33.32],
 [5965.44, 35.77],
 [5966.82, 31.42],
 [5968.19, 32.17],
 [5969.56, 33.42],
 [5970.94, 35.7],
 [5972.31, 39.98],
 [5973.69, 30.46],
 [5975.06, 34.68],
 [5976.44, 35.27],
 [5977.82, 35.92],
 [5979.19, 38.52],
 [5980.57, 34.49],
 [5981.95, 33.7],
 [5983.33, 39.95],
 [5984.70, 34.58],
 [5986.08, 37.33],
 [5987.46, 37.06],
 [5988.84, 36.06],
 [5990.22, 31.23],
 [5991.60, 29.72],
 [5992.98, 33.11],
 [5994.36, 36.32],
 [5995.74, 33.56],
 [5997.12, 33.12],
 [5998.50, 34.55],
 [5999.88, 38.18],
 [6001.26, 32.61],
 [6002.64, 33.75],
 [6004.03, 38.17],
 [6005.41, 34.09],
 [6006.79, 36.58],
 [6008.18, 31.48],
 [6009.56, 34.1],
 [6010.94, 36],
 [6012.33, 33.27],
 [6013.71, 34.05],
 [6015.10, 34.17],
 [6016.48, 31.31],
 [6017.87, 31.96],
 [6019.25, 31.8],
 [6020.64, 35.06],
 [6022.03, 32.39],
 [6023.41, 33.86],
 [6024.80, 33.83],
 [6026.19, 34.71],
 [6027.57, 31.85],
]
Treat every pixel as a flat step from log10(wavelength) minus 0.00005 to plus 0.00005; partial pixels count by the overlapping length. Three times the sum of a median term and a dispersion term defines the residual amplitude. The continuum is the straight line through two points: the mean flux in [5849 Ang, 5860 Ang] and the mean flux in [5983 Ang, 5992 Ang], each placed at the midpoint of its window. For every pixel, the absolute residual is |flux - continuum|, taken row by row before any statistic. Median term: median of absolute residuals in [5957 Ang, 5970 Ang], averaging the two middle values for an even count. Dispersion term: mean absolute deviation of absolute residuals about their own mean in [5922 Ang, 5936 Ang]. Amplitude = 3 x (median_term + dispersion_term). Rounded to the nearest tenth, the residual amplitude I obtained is 11.9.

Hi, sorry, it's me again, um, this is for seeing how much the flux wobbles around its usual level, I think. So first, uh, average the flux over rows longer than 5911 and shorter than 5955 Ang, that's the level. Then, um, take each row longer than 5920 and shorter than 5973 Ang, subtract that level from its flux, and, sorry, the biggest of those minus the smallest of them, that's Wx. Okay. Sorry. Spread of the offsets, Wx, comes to 12.2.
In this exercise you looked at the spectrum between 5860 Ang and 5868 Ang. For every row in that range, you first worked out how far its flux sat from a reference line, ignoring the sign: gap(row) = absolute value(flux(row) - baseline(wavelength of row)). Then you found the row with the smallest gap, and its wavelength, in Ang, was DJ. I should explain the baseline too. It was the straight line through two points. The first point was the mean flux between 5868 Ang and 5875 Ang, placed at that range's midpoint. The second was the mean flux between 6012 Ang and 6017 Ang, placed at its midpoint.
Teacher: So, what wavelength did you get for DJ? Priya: 5861.96 Ang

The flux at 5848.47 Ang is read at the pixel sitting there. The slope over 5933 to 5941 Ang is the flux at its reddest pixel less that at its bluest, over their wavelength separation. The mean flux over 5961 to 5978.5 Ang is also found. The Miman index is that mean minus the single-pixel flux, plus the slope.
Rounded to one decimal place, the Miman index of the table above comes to 0.2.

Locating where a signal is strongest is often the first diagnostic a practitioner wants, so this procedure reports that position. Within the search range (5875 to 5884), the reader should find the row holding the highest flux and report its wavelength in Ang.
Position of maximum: 5875.47 Ang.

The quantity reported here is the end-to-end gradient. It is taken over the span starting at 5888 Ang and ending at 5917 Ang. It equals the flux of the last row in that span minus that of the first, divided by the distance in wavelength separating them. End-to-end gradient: 0.15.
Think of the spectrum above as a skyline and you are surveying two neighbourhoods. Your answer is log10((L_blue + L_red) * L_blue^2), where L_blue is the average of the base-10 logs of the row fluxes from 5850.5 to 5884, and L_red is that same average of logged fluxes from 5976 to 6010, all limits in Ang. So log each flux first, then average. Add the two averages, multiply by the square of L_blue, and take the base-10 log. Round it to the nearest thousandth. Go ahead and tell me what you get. 0.883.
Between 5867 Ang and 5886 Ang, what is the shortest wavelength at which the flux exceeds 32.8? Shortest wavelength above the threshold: 5868.71 Ang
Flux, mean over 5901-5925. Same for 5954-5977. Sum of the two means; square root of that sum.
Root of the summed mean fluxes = 8.31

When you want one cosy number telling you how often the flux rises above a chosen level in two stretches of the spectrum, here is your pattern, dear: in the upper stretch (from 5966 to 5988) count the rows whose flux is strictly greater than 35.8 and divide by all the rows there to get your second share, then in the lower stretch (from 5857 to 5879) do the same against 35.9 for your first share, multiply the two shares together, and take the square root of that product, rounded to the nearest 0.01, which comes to 0.43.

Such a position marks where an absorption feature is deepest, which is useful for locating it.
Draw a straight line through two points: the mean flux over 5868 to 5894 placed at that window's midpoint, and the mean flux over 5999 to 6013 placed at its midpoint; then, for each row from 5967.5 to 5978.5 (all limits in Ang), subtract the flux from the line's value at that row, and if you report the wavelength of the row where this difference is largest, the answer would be 5973.69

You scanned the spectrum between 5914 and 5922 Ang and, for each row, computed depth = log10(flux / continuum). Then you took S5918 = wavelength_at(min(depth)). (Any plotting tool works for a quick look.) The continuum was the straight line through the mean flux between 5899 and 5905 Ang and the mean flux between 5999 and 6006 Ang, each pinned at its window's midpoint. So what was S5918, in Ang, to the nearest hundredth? 5920.28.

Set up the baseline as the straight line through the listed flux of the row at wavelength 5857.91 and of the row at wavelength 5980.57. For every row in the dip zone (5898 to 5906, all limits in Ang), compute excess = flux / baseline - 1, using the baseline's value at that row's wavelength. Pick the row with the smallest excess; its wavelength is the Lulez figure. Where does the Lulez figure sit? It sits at 5899.87 Ang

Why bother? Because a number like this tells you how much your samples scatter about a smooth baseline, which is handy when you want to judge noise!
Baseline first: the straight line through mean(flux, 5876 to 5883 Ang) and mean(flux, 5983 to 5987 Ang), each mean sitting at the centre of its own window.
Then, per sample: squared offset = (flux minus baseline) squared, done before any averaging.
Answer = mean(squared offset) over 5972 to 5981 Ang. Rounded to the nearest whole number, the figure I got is 11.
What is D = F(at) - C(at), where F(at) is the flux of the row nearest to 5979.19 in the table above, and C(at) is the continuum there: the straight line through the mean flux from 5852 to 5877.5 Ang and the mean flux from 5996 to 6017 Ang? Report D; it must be 3.7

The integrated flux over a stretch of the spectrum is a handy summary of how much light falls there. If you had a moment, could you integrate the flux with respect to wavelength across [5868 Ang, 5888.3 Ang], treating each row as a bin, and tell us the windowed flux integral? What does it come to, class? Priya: 761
